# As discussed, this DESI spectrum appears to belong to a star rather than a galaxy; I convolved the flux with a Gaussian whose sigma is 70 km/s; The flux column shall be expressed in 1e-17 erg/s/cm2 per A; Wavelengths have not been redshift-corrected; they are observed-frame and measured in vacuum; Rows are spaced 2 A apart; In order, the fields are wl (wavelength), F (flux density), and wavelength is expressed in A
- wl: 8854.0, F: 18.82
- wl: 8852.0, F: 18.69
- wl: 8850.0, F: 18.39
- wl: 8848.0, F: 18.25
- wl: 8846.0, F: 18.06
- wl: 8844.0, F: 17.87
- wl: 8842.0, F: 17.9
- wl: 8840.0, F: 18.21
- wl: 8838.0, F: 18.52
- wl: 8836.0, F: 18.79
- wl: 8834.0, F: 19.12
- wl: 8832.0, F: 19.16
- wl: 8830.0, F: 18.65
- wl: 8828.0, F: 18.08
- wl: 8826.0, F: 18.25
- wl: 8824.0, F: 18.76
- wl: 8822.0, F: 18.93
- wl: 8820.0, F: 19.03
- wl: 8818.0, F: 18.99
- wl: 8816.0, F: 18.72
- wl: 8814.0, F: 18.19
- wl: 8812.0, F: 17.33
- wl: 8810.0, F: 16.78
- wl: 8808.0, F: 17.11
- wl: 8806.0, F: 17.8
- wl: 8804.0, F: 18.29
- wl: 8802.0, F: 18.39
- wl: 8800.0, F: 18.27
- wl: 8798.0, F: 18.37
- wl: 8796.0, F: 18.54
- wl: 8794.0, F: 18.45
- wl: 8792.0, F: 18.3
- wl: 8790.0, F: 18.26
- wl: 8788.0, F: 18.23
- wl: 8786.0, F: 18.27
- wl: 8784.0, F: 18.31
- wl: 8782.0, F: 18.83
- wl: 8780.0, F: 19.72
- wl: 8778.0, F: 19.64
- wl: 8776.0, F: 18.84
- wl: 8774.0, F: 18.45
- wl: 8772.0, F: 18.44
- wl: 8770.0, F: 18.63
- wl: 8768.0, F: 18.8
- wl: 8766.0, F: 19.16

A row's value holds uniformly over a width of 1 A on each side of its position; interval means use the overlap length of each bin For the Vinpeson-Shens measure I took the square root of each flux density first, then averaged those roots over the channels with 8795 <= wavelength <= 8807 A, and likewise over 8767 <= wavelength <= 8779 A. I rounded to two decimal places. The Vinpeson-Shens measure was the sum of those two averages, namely 8.61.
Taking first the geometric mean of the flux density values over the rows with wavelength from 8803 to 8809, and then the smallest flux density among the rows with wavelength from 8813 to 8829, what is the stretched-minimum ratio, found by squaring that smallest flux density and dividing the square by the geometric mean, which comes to 18.4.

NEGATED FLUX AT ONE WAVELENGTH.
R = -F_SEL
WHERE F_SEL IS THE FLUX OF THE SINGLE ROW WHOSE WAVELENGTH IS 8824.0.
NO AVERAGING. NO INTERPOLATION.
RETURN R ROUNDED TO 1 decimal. -18.8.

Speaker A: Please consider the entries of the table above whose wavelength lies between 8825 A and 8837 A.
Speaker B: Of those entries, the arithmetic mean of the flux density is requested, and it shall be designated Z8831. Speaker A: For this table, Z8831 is 18.7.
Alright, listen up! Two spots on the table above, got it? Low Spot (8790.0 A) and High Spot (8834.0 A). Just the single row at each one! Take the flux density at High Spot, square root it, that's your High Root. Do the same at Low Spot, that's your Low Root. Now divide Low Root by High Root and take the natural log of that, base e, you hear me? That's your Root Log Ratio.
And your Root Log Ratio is -0.023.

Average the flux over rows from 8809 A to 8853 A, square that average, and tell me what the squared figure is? 338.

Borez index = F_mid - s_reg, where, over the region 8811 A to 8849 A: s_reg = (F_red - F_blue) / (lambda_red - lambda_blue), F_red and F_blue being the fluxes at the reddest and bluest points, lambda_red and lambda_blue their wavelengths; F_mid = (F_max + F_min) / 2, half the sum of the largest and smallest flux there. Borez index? 18.2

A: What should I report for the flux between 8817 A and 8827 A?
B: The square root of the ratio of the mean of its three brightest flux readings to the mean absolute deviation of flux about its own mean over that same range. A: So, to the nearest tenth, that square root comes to 9.1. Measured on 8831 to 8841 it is 7.8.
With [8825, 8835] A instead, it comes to 7.0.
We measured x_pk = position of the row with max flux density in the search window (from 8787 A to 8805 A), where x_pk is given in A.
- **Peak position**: 8796.0 A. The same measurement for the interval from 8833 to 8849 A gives 8834.0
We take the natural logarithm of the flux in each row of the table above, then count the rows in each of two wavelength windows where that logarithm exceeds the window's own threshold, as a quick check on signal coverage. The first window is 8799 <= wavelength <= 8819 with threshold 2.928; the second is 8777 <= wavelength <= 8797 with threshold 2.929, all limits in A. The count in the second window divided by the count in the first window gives 1.5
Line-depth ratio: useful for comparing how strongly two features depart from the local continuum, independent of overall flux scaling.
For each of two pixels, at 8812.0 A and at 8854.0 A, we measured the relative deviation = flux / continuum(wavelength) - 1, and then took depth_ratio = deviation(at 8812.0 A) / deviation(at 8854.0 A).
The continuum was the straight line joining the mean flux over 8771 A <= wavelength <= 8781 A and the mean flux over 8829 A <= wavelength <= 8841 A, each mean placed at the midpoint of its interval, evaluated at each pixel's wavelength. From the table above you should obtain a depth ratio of -9.0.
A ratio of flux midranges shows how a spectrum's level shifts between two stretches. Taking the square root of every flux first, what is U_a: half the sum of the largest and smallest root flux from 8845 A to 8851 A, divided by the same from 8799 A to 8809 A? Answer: 1.01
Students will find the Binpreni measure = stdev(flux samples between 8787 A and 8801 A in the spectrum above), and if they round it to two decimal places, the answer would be 0.11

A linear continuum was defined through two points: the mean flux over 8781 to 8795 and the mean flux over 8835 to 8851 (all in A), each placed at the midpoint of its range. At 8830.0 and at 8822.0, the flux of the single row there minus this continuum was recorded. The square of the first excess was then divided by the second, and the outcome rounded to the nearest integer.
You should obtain 0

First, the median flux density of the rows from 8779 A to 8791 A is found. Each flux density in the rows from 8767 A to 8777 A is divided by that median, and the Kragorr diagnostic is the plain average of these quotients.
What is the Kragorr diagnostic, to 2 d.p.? 1.02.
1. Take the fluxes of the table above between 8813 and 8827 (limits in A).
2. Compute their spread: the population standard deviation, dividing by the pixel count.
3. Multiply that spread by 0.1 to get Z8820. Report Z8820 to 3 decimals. 0.032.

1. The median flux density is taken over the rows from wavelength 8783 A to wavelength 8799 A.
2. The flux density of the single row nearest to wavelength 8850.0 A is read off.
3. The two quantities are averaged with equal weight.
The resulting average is 18.3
